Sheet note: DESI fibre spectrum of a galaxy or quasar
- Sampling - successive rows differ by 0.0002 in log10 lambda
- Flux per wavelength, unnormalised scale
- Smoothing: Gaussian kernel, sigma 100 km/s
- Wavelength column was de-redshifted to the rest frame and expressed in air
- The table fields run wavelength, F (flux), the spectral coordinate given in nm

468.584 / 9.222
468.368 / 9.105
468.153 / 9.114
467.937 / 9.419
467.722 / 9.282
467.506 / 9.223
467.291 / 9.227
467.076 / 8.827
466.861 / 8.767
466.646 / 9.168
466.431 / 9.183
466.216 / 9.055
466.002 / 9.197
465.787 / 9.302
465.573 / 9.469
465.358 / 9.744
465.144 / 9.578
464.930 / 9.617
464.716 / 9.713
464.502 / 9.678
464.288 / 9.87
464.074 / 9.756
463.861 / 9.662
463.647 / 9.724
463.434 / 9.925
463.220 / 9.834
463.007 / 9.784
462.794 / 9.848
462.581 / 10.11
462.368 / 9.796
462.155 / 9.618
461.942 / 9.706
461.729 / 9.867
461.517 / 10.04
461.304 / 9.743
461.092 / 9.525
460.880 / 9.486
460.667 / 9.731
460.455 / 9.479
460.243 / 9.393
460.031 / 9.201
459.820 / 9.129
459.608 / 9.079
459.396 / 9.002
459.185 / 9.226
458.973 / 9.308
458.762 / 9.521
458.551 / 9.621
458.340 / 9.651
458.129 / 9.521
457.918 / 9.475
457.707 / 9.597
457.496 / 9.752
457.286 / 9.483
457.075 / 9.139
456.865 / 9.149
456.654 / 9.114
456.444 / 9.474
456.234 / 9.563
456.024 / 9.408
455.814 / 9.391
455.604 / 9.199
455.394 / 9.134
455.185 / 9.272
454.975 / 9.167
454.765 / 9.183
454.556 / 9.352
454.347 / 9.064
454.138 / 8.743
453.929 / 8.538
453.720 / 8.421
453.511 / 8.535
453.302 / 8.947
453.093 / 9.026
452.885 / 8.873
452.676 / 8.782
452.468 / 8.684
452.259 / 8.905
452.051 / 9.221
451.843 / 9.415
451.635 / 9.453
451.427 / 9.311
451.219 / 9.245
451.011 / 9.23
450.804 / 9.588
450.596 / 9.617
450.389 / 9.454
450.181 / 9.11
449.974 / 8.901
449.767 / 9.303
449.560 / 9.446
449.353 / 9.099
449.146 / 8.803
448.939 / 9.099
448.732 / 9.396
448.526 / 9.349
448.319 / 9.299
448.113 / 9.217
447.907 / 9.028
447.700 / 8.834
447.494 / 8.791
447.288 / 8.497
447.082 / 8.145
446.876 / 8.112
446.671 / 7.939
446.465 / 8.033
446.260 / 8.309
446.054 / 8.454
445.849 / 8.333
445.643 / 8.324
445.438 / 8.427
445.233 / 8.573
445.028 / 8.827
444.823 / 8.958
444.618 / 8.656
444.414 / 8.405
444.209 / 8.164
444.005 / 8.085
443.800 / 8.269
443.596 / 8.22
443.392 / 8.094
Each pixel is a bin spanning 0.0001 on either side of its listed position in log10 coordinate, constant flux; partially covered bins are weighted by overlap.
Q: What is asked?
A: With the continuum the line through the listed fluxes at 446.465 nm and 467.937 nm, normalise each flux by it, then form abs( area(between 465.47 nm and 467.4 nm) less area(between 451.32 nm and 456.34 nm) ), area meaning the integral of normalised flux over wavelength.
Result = 3.5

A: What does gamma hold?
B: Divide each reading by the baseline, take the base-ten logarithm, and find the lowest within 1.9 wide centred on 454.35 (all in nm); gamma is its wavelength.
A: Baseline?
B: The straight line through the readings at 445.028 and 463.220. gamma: 453.720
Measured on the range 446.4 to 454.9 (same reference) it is 446.671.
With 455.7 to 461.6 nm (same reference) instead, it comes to 459.396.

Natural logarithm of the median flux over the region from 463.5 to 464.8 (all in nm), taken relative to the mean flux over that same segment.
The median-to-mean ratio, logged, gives -0.002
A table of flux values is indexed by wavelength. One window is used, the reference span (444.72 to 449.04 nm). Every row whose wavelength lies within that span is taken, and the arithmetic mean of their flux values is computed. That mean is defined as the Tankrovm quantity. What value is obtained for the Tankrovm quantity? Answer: 8.66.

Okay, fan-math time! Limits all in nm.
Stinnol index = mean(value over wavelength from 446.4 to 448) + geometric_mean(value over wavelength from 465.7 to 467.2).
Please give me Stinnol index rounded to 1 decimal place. 17.5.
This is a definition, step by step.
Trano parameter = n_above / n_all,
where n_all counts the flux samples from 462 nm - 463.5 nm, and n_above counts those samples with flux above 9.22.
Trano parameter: 1.0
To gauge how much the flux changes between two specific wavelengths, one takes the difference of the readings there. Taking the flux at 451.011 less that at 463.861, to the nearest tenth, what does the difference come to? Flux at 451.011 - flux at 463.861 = -0.4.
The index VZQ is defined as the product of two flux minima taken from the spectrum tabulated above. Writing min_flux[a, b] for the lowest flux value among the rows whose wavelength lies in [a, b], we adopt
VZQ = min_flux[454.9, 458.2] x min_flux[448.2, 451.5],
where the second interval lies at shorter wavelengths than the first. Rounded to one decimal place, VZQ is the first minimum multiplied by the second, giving 80.2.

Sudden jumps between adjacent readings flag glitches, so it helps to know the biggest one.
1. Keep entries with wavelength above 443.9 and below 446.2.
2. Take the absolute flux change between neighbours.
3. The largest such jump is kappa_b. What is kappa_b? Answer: 0.302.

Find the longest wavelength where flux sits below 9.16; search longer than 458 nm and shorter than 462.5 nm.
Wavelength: 459.820 nm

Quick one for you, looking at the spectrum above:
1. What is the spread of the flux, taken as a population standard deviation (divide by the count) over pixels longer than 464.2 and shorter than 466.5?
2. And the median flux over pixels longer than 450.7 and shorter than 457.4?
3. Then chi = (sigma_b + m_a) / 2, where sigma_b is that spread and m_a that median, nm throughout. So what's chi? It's 4.72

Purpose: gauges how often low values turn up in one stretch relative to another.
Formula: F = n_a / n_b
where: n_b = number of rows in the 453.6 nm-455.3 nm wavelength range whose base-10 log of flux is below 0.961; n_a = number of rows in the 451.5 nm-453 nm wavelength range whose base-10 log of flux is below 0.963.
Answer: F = 1.0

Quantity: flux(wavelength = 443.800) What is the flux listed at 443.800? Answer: 8.269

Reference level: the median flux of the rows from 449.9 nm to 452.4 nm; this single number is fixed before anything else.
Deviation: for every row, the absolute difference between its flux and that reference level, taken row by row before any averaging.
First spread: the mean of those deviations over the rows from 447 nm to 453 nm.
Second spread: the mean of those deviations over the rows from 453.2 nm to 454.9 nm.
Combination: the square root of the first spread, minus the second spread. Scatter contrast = 0.08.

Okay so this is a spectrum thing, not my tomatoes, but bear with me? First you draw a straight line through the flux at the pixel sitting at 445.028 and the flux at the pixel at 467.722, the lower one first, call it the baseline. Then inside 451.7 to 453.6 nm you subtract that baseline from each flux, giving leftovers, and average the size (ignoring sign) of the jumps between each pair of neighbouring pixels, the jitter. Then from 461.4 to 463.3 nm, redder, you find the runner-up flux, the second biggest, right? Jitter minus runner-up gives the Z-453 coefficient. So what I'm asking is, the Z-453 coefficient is -9.84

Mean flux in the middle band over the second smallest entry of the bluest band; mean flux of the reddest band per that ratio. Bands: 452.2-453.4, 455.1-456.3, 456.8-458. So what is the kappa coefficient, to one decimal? 8.9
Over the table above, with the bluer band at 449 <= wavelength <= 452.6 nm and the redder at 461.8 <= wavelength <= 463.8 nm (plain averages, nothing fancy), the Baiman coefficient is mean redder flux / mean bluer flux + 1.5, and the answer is 2.56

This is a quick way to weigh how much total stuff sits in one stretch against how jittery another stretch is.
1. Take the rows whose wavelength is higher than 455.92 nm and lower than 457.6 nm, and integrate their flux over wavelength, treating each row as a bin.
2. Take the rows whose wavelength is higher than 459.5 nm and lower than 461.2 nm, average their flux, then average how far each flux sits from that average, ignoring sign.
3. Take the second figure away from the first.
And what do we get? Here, 15.6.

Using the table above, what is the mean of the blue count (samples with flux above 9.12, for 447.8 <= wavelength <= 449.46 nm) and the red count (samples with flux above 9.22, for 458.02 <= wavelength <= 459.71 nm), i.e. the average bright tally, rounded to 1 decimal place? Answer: 5.0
